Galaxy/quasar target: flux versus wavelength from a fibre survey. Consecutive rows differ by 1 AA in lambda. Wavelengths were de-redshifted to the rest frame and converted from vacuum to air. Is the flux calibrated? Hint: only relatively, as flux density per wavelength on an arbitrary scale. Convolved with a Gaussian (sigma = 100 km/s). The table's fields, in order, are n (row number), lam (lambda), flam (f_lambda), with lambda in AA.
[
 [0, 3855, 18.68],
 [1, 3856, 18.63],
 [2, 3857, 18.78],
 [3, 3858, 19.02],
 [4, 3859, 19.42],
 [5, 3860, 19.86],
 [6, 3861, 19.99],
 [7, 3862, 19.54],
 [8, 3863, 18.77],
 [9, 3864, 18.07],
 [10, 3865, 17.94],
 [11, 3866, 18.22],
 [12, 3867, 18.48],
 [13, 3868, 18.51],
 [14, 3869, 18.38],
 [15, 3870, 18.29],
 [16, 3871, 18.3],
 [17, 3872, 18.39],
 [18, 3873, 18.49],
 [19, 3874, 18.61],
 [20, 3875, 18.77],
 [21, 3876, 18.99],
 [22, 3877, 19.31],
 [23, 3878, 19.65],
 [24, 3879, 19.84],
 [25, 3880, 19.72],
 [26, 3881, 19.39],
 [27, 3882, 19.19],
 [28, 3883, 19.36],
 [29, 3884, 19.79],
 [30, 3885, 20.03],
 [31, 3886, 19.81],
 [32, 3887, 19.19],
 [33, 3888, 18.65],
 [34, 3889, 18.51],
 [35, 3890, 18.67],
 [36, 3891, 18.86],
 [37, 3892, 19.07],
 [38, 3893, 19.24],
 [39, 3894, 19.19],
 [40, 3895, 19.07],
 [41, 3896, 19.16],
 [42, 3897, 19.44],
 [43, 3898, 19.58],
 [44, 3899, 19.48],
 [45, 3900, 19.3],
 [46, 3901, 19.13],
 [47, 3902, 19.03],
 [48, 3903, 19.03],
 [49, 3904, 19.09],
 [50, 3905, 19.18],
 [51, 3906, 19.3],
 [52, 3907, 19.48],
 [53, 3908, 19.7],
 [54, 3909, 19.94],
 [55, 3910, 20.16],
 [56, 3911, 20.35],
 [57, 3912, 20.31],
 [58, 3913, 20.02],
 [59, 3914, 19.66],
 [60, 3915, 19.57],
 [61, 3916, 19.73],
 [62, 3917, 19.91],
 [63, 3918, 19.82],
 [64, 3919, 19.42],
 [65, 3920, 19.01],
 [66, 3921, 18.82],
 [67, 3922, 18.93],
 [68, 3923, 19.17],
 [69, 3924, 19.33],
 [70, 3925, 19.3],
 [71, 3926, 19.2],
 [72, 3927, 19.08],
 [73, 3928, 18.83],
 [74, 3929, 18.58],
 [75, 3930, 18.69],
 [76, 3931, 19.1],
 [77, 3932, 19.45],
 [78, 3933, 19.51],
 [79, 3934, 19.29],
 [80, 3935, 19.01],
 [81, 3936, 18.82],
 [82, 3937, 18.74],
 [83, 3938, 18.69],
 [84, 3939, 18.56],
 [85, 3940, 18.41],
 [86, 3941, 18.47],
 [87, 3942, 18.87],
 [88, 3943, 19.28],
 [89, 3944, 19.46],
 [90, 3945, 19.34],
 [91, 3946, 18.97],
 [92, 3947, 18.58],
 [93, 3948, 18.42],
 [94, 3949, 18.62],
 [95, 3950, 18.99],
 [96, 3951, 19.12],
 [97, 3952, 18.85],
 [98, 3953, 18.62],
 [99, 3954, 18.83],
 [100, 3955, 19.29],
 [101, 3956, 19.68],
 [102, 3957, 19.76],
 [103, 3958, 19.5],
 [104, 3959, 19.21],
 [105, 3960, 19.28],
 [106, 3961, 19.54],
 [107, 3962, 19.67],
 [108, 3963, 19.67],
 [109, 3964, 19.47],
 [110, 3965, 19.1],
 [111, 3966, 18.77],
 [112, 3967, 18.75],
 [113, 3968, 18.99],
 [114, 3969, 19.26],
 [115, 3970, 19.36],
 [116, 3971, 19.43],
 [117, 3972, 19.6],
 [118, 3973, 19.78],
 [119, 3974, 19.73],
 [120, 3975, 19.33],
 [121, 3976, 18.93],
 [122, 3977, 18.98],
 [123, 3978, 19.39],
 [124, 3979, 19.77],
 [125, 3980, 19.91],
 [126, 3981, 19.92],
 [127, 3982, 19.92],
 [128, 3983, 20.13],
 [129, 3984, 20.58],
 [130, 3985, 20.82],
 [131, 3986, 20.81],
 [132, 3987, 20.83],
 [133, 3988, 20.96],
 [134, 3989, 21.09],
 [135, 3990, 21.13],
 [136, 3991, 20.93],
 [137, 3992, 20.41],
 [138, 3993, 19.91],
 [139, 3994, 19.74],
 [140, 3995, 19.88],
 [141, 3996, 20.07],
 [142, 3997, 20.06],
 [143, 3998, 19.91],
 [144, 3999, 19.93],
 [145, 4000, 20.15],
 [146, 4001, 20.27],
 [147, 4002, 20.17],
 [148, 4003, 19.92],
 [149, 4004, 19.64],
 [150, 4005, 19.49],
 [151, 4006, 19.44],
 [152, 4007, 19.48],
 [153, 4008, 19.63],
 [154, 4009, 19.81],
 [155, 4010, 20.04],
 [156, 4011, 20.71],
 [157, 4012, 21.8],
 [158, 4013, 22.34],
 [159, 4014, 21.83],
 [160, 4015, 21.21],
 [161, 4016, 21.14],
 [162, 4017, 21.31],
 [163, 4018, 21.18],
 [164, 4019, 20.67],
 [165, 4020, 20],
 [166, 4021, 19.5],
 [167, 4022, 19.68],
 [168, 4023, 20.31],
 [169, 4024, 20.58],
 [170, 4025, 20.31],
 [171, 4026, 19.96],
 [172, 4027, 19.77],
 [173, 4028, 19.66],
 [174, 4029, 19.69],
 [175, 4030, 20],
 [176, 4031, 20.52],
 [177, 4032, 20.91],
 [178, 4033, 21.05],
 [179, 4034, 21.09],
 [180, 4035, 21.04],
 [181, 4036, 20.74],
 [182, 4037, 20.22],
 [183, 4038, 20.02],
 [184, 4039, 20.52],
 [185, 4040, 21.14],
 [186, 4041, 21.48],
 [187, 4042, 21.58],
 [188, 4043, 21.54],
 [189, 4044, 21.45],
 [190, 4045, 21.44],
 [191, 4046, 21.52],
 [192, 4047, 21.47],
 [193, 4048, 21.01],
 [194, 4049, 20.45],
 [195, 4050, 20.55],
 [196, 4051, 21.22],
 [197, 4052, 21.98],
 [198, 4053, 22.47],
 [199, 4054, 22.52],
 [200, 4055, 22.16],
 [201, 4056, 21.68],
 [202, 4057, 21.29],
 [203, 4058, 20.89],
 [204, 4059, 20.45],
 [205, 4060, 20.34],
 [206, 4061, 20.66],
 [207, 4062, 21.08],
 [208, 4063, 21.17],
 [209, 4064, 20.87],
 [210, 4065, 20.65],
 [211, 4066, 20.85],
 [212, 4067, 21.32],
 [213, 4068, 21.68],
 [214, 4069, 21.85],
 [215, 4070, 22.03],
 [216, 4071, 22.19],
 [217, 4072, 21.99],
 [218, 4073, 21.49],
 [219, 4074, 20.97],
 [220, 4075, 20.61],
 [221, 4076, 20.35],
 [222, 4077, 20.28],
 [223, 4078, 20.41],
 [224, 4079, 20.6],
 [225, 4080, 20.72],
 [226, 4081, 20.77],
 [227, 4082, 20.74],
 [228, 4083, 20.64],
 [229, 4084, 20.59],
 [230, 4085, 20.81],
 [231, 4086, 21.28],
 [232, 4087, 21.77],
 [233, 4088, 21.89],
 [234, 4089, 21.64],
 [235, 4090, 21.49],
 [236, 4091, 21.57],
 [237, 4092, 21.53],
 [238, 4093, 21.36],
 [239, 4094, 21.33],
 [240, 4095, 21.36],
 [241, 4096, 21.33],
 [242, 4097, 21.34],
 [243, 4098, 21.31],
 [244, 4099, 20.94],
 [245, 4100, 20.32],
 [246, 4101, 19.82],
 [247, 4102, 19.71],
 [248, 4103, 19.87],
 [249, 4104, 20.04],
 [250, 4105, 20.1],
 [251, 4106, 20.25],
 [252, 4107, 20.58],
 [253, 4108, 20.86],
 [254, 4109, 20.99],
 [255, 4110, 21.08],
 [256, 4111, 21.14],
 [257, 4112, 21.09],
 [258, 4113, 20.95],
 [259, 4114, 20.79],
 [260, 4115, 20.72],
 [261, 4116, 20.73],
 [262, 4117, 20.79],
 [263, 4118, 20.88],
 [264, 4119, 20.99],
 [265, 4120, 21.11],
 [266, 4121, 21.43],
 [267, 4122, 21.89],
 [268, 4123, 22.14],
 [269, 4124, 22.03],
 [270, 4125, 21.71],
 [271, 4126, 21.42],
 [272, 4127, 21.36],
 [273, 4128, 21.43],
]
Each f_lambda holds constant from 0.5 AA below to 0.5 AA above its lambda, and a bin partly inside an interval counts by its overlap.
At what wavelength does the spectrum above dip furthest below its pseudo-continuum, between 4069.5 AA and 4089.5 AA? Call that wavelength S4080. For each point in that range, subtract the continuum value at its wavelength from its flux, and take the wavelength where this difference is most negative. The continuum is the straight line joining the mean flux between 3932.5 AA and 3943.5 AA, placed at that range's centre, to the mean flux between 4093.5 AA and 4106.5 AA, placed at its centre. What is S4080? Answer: 4077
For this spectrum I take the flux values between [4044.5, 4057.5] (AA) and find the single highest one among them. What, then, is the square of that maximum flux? 507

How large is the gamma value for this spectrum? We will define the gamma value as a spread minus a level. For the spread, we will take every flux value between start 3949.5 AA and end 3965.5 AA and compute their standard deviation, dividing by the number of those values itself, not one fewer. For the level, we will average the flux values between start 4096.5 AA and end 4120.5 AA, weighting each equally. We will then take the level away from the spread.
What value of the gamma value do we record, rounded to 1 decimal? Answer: -20.3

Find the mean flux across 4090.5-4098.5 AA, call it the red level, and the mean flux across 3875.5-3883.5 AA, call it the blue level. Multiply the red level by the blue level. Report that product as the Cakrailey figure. 416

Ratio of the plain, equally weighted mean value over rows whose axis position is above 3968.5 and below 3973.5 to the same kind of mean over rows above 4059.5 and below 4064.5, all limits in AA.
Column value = 0.936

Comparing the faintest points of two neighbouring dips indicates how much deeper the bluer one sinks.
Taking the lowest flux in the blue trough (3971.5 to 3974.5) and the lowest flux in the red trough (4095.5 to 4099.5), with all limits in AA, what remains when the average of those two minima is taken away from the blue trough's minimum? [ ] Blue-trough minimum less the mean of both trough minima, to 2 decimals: -0.67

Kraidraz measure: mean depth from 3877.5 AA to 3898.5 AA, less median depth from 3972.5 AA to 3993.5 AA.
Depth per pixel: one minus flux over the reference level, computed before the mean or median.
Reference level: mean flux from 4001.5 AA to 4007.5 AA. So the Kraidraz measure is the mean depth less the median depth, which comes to 0.031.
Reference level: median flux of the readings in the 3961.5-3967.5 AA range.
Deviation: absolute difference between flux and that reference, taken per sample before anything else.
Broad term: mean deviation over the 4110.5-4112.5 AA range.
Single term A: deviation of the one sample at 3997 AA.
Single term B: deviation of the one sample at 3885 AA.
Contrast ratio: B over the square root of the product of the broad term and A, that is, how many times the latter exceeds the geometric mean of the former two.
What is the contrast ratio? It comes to 0.6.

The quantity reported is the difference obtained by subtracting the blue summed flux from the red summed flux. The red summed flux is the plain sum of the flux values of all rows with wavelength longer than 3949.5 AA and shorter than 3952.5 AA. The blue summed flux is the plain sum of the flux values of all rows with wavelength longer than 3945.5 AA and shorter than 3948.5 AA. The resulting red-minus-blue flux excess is 1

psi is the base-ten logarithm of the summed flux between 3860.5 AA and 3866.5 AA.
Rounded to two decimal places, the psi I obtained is 2.05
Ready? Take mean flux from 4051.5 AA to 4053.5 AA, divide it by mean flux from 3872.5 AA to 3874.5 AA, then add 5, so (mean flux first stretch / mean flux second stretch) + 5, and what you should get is 6.20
